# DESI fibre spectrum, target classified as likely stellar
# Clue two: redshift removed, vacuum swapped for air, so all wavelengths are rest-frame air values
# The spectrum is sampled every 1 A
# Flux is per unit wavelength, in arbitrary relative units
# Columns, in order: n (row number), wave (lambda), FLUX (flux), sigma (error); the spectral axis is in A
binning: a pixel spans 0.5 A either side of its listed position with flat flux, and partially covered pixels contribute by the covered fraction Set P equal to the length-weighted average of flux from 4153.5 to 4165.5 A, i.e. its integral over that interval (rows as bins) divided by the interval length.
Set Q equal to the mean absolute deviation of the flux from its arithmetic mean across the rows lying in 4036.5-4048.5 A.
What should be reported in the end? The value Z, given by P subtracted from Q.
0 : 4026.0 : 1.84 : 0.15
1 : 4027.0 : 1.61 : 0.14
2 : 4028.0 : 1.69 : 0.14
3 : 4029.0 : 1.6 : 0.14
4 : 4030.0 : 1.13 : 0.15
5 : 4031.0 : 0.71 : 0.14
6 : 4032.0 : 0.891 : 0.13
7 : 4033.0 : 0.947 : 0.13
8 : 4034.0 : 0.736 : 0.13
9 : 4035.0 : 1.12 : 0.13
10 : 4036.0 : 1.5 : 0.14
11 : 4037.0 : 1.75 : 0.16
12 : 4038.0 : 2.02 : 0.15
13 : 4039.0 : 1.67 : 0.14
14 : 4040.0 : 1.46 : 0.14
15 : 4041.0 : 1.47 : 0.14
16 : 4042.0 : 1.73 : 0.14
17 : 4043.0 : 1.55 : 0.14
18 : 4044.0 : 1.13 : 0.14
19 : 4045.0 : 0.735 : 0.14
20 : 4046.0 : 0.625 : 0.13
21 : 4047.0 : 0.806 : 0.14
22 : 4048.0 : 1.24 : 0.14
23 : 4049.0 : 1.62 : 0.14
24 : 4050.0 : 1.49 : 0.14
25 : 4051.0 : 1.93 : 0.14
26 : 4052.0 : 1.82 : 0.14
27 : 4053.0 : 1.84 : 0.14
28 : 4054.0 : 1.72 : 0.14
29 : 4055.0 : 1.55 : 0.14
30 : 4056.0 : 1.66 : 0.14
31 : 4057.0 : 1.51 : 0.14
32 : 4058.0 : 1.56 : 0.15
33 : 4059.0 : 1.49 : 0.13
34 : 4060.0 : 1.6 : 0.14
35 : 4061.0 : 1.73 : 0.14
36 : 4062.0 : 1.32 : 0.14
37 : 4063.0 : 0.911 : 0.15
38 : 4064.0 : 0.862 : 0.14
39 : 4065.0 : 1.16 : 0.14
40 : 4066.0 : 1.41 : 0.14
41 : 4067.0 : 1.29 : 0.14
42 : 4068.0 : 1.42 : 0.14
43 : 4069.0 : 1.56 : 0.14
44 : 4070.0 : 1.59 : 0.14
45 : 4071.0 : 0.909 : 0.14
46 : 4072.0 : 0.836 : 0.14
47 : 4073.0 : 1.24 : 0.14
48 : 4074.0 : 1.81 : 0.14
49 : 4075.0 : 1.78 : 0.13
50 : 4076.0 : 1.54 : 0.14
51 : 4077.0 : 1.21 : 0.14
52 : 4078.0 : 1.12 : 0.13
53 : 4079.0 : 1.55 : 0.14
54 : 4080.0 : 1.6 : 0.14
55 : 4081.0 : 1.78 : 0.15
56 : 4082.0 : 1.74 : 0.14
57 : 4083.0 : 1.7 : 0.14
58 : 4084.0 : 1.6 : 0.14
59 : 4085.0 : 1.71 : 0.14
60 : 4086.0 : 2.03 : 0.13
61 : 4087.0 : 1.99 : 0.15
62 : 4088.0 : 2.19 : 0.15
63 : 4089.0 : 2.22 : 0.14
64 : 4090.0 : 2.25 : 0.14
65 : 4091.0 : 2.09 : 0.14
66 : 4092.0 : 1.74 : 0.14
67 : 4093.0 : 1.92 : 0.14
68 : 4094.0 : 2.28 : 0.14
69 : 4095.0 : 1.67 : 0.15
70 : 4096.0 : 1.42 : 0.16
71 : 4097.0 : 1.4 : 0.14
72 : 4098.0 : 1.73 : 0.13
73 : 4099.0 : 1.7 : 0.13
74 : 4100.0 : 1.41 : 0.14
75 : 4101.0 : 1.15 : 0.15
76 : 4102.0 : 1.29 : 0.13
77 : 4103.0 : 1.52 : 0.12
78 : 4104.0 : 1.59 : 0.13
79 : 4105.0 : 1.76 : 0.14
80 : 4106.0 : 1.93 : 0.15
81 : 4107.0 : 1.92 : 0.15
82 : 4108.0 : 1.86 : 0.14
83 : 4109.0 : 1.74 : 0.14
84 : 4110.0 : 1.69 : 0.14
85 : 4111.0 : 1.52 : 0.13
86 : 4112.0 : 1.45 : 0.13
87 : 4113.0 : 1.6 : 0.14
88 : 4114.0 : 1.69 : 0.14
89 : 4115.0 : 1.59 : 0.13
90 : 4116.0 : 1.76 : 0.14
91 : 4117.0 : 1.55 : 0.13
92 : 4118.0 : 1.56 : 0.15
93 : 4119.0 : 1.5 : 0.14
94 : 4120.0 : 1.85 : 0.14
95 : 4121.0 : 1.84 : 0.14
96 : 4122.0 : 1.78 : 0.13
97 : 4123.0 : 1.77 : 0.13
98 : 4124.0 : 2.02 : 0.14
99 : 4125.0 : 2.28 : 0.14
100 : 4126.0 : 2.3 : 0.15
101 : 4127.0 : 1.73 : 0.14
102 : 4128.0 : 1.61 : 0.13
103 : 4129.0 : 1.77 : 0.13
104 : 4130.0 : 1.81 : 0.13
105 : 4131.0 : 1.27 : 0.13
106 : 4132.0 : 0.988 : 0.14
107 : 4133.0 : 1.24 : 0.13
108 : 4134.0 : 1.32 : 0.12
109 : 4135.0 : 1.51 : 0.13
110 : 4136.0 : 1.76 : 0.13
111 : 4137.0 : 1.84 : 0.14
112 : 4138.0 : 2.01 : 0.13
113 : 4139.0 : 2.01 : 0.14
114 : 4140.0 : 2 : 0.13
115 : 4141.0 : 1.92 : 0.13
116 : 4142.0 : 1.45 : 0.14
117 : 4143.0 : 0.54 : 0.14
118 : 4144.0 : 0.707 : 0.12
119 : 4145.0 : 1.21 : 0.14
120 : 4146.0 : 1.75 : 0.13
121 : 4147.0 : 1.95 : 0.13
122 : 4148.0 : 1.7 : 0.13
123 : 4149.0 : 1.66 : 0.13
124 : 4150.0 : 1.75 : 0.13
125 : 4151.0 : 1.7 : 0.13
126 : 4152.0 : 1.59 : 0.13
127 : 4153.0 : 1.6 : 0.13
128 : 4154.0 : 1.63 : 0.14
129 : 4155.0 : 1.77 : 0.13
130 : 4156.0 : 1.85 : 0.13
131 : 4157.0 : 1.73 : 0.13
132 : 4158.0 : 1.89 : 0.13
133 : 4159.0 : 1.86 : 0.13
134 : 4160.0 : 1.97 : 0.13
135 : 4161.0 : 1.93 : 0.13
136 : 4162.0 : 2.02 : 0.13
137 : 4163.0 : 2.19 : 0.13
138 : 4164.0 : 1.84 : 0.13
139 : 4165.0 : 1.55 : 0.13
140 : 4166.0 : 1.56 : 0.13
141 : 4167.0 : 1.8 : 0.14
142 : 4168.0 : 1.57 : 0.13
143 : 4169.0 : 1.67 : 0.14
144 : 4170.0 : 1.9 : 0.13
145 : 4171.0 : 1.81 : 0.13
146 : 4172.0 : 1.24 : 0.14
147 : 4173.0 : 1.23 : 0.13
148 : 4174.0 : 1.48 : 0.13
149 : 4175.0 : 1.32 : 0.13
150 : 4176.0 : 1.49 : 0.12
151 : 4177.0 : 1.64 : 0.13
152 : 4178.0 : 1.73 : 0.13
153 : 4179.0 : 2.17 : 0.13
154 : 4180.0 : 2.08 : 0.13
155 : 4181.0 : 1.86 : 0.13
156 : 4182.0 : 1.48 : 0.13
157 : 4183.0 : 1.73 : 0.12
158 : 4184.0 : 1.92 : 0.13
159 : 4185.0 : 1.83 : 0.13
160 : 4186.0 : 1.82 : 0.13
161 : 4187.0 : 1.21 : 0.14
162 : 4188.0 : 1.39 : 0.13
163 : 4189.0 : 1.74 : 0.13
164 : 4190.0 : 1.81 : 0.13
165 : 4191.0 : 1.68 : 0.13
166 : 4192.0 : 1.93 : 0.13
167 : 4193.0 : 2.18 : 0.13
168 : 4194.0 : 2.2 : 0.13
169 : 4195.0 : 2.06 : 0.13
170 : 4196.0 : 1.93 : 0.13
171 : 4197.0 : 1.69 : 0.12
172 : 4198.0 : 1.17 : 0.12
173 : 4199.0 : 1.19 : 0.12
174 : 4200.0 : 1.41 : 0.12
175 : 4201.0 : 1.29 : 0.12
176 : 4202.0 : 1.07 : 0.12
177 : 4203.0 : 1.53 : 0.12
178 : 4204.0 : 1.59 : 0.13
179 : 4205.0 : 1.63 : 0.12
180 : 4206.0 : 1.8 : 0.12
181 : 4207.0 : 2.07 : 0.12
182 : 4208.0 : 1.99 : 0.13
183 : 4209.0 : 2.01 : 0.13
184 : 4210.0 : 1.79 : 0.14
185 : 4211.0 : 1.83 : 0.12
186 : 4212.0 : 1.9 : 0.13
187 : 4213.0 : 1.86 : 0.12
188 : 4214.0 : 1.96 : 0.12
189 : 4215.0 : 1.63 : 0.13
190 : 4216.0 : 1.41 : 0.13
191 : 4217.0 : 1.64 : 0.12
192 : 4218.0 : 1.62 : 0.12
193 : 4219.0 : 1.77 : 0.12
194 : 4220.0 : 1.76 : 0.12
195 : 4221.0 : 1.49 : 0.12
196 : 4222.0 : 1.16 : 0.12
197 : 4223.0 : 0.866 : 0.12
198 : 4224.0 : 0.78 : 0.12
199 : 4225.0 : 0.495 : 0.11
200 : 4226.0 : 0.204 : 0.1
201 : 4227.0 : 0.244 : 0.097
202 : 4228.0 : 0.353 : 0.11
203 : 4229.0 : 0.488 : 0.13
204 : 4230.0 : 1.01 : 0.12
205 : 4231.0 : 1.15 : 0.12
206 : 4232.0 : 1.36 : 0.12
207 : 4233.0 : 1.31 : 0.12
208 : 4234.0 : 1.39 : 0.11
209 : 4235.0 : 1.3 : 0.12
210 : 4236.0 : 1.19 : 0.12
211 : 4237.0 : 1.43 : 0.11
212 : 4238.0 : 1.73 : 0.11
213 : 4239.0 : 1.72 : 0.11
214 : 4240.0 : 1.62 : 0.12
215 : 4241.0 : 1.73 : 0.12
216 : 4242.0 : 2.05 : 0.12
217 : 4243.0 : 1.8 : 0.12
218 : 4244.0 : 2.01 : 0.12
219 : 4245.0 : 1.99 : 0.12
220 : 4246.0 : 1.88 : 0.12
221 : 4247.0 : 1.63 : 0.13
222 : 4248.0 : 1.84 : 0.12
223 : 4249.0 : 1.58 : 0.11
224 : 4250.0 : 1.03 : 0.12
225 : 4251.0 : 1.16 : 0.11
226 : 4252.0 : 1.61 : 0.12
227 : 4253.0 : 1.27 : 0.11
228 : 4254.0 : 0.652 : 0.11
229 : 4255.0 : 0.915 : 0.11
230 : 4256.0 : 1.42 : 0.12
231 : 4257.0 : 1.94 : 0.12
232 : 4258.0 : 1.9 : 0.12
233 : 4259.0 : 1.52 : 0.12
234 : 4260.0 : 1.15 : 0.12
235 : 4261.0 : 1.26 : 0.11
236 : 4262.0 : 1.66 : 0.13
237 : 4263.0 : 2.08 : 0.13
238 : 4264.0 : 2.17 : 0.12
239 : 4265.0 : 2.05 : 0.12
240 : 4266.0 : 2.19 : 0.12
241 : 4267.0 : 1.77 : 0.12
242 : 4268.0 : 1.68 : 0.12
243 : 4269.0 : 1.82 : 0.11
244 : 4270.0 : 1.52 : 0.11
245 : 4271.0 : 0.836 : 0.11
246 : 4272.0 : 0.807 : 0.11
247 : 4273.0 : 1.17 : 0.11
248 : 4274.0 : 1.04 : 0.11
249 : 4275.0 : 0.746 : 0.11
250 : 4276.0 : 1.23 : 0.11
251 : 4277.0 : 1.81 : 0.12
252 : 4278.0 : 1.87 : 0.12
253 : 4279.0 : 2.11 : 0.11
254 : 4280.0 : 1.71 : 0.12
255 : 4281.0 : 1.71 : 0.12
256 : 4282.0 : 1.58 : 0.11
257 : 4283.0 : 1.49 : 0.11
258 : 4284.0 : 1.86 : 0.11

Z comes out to -1.48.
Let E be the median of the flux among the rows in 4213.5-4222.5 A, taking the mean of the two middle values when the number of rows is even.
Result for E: 1.630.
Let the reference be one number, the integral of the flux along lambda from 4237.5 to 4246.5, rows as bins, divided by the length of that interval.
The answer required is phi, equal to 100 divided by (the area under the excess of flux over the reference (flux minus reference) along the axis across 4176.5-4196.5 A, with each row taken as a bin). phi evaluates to -291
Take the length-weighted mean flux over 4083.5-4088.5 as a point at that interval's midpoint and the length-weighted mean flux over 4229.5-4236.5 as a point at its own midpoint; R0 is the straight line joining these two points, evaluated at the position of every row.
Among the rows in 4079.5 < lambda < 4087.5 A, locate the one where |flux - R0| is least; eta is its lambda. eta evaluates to 4087.0 A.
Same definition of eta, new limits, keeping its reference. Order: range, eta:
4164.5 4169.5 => 4165.0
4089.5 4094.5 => 4093.0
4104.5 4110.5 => 4108.0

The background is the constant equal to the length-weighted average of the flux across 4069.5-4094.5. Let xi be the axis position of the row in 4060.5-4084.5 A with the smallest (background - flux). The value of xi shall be 4074.0 A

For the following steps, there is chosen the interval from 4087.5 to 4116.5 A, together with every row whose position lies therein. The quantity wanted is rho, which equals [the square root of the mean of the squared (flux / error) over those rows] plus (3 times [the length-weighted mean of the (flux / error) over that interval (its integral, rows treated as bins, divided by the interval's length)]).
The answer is 49.8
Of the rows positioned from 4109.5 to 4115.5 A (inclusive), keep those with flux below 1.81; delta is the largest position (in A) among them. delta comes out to 4115.0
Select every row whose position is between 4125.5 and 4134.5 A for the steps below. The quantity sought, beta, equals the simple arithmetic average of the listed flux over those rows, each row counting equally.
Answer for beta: 1.56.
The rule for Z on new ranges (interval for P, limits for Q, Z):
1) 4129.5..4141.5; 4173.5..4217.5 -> -1.40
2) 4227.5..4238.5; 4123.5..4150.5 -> -0.82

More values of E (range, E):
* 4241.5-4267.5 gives 1.715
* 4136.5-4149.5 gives 1.750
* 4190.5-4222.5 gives 1.725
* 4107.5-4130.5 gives 1.740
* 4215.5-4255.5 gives 1.400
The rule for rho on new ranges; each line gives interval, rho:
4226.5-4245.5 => 47.3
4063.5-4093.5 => 45.9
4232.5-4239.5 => 50.8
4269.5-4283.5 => 49.9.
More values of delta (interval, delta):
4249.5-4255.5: 4255.0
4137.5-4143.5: 4143.0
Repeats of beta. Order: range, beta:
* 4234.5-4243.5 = 1.62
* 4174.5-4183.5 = 1.72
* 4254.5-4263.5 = 1.54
